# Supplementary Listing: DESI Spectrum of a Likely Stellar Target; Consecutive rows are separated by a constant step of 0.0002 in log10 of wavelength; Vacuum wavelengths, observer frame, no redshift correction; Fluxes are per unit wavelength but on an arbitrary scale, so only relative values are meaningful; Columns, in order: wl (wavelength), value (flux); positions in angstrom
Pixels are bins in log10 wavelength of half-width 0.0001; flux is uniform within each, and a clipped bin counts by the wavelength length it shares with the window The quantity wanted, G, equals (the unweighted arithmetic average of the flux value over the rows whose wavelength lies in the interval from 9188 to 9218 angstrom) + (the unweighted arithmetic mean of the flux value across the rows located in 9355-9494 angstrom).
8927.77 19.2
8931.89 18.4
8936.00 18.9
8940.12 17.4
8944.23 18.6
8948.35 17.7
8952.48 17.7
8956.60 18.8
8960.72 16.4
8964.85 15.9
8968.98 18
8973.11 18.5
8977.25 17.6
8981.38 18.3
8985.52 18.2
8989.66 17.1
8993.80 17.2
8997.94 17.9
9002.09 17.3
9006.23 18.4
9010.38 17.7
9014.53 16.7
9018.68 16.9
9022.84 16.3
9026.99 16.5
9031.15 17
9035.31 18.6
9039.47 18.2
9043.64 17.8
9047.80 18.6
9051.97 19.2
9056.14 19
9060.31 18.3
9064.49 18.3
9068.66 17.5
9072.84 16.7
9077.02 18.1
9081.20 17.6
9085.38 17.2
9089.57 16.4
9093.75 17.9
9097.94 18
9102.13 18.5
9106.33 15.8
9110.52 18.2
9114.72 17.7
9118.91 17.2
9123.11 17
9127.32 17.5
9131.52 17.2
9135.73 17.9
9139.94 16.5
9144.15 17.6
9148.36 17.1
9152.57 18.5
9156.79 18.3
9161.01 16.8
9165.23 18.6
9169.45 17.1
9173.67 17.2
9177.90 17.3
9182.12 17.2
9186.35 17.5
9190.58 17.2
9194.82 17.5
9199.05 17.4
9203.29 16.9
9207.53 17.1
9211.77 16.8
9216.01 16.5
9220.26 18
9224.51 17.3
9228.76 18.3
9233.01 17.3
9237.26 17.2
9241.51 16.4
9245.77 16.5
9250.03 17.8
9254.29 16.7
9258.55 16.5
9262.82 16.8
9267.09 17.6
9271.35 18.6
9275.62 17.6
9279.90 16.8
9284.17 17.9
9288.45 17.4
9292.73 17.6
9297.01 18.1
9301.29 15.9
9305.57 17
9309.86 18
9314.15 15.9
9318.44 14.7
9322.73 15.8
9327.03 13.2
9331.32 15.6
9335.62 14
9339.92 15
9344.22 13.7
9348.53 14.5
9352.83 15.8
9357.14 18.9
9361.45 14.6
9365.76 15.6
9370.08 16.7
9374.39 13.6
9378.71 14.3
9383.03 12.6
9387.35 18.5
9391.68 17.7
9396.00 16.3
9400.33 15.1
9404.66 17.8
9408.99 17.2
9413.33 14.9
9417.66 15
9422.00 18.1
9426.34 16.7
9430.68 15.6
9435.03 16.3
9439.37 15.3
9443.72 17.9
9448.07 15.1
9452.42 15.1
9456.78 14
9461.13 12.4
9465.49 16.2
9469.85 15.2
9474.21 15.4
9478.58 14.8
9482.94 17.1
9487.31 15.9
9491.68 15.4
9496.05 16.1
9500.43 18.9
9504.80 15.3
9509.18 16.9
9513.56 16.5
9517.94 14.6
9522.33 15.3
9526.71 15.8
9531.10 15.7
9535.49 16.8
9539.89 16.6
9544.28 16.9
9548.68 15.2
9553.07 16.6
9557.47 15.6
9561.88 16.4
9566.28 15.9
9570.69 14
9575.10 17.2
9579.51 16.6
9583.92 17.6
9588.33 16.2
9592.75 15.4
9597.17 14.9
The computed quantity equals 32.8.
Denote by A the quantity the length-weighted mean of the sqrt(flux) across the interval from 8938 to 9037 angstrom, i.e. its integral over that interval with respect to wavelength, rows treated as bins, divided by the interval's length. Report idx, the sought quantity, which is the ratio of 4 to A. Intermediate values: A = 4.19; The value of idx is 0.96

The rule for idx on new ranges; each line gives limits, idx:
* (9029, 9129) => 0.95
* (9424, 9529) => 1.01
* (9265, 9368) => 0.99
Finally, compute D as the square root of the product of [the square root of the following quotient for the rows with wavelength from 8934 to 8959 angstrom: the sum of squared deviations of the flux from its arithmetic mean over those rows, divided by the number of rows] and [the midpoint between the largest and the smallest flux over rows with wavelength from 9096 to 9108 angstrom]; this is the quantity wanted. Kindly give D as 3.2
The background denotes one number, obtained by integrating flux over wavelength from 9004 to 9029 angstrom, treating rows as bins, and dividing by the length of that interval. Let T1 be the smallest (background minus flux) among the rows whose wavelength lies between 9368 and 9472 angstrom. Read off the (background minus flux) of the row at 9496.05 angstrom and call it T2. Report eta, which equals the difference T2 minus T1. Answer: 2.4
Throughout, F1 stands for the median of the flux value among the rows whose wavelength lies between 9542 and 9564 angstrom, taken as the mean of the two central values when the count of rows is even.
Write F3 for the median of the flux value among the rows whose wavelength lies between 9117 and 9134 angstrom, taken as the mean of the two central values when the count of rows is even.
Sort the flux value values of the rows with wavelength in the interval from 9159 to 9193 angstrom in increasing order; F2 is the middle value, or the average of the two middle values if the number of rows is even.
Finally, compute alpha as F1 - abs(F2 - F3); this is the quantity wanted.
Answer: 16.4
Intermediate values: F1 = 16.4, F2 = 17.2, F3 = 17.20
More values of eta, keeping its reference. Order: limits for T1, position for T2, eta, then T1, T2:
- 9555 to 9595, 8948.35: -0.1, -0.51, -0.6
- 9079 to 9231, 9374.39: 5.0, -1.51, 3.5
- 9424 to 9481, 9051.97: -1.3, -0.81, -2.1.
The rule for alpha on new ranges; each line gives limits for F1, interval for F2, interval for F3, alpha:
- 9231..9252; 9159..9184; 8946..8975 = 16.7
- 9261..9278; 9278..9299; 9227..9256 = 17.2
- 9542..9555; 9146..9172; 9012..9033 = 15.6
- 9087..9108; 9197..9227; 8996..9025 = 17.7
